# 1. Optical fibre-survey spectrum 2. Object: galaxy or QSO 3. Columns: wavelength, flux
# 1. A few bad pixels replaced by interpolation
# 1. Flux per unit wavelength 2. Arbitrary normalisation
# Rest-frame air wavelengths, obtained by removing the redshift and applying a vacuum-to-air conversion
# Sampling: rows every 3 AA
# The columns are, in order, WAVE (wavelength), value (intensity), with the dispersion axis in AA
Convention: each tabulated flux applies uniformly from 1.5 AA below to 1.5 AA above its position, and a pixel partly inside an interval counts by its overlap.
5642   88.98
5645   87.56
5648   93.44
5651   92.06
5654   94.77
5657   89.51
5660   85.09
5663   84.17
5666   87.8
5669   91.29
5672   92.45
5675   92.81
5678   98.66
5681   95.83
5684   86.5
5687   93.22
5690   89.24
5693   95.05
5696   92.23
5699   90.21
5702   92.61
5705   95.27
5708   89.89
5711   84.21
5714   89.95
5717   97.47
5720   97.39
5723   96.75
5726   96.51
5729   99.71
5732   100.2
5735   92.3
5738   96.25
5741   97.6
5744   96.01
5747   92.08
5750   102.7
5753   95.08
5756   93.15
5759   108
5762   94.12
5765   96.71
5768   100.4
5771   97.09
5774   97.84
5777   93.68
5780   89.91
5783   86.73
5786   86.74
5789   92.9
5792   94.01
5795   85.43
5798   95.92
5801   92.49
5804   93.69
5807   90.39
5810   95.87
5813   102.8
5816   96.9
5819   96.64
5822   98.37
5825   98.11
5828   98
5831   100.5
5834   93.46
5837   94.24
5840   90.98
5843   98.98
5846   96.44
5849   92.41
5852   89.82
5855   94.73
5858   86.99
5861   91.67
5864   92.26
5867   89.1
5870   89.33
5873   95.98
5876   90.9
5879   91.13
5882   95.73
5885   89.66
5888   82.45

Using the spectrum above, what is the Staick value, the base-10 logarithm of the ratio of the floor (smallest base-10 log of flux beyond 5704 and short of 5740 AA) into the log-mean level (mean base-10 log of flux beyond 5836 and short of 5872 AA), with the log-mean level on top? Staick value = 0.0088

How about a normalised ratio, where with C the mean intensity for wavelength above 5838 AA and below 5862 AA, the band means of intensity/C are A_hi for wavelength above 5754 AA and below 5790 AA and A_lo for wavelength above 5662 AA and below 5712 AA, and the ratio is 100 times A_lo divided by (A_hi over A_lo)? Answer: 95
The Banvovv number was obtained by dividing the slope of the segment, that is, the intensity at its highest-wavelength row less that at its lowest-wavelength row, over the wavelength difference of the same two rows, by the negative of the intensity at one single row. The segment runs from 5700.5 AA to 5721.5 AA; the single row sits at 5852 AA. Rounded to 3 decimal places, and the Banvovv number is -0.003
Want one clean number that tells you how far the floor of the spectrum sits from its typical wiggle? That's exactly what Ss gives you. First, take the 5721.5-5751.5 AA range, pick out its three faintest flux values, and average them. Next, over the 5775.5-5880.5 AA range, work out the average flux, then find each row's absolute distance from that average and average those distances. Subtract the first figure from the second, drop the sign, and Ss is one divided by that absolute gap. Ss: 0.0111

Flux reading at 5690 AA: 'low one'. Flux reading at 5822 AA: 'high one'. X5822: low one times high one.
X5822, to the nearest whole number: 8779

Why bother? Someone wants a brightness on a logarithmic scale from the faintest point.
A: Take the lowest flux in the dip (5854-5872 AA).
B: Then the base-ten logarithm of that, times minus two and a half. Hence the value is -4.85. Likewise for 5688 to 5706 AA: -4.88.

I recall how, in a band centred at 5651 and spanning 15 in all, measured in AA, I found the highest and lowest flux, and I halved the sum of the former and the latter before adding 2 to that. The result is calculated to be 93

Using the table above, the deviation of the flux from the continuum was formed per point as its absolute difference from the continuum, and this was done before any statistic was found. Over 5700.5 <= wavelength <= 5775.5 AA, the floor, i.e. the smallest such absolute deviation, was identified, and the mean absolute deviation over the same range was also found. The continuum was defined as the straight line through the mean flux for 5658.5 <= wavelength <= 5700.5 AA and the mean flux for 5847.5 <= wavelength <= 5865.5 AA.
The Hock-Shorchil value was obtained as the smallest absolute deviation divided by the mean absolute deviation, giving 0.168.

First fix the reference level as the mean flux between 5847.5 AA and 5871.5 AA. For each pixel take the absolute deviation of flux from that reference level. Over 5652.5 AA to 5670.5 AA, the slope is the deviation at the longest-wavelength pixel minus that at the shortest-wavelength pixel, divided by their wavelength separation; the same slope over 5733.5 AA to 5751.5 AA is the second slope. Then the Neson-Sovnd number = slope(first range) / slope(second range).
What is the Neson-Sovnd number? -0.3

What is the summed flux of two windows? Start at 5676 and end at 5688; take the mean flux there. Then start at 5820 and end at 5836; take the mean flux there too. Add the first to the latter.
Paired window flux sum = 191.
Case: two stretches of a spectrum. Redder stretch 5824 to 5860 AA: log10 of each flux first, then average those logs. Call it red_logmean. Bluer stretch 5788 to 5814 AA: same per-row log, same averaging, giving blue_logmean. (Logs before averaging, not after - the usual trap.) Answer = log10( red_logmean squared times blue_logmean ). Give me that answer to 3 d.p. 0.886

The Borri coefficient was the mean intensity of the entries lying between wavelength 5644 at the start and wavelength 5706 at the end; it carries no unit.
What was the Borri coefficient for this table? 91.4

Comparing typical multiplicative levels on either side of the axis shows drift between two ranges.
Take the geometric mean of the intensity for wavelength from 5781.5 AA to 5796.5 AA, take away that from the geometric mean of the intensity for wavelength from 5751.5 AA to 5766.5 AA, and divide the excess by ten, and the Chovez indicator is 0.8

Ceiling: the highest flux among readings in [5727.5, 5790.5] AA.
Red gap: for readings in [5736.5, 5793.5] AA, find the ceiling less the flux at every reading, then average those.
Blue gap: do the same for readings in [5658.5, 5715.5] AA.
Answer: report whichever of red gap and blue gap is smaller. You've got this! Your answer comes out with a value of 12.7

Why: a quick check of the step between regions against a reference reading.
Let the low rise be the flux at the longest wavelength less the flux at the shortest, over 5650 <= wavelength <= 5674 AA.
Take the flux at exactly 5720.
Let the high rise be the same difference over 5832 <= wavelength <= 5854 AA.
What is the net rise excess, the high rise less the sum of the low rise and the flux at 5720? -101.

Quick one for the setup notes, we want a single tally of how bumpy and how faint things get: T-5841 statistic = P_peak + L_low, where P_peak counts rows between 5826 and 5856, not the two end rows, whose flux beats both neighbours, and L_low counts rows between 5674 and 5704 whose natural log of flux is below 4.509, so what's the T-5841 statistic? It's 6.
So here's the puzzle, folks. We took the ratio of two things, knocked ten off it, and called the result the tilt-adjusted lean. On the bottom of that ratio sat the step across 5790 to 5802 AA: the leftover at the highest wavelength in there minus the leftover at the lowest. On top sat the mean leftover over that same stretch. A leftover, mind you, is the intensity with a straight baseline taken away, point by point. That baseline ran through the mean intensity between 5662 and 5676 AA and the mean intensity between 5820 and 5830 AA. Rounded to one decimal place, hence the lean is -7.7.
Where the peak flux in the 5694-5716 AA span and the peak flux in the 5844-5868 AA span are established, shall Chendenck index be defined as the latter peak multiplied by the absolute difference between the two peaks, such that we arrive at 113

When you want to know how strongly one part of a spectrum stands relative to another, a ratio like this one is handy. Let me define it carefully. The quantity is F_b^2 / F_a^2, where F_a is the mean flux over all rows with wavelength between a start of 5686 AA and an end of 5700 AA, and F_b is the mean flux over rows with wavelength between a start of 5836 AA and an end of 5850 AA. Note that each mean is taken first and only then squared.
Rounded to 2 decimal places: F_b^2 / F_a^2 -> 1.06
